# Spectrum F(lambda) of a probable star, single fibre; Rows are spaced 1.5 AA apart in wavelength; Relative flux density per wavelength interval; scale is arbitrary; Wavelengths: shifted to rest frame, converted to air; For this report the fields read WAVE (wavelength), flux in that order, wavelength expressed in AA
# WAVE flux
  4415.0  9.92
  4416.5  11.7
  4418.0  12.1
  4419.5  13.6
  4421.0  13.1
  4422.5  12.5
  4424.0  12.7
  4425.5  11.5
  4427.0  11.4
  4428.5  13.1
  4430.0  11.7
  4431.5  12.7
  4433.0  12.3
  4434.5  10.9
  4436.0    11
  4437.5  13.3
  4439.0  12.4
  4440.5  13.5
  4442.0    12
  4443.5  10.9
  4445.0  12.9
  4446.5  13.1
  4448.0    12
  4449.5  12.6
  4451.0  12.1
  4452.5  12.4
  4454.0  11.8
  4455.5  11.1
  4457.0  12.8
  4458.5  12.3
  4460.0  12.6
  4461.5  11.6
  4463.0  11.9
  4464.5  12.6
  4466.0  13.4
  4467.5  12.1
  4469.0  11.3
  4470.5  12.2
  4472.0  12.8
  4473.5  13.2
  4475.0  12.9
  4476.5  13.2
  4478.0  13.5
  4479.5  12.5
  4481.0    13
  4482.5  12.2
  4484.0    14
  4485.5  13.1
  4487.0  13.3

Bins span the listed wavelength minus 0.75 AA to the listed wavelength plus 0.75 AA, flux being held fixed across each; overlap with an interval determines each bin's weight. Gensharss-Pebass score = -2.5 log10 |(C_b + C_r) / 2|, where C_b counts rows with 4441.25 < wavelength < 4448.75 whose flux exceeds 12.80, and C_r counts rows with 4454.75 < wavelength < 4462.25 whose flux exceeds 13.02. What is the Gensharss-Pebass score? 0.0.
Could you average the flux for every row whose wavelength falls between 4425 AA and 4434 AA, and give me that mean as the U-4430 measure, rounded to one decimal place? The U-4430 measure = 12.1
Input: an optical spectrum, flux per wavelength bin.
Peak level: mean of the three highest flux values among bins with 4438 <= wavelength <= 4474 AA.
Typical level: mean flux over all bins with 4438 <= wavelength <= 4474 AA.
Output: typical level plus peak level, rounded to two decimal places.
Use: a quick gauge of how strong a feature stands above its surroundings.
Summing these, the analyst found 25.68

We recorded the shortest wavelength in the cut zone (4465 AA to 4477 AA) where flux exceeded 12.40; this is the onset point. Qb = 4466.0 AA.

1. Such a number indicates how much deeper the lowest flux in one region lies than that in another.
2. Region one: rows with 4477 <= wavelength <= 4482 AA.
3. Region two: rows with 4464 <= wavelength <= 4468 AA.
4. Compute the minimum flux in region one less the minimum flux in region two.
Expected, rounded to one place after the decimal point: 0.4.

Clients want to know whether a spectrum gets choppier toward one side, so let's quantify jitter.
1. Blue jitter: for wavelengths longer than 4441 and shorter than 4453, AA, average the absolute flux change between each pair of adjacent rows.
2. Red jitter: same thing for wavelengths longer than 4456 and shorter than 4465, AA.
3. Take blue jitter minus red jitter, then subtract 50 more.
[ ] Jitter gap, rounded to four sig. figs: -49.73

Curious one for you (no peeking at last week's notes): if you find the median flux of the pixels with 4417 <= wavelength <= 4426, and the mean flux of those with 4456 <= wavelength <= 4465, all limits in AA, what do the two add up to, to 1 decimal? 24.9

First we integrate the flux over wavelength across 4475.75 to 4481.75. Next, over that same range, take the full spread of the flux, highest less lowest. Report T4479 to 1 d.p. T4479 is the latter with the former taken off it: -77.3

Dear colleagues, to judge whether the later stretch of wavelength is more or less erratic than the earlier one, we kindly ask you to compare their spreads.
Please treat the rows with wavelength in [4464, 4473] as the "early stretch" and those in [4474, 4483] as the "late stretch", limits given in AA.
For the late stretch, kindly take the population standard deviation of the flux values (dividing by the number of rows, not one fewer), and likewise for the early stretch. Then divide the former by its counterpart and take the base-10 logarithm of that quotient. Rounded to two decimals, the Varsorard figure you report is -0.18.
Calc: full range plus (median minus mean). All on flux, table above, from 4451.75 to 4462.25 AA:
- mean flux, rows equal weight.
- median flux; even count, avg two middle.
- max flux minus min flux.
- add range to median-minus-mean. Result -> 1.91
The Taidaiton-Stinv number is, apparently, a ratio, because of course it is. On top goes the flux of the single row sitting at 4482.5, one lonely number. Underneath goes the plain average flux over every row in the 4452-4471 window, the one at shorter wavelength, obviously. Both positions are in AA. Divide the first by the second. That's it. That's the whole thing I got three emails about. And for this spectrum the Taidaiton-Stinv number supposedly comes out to 1.00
